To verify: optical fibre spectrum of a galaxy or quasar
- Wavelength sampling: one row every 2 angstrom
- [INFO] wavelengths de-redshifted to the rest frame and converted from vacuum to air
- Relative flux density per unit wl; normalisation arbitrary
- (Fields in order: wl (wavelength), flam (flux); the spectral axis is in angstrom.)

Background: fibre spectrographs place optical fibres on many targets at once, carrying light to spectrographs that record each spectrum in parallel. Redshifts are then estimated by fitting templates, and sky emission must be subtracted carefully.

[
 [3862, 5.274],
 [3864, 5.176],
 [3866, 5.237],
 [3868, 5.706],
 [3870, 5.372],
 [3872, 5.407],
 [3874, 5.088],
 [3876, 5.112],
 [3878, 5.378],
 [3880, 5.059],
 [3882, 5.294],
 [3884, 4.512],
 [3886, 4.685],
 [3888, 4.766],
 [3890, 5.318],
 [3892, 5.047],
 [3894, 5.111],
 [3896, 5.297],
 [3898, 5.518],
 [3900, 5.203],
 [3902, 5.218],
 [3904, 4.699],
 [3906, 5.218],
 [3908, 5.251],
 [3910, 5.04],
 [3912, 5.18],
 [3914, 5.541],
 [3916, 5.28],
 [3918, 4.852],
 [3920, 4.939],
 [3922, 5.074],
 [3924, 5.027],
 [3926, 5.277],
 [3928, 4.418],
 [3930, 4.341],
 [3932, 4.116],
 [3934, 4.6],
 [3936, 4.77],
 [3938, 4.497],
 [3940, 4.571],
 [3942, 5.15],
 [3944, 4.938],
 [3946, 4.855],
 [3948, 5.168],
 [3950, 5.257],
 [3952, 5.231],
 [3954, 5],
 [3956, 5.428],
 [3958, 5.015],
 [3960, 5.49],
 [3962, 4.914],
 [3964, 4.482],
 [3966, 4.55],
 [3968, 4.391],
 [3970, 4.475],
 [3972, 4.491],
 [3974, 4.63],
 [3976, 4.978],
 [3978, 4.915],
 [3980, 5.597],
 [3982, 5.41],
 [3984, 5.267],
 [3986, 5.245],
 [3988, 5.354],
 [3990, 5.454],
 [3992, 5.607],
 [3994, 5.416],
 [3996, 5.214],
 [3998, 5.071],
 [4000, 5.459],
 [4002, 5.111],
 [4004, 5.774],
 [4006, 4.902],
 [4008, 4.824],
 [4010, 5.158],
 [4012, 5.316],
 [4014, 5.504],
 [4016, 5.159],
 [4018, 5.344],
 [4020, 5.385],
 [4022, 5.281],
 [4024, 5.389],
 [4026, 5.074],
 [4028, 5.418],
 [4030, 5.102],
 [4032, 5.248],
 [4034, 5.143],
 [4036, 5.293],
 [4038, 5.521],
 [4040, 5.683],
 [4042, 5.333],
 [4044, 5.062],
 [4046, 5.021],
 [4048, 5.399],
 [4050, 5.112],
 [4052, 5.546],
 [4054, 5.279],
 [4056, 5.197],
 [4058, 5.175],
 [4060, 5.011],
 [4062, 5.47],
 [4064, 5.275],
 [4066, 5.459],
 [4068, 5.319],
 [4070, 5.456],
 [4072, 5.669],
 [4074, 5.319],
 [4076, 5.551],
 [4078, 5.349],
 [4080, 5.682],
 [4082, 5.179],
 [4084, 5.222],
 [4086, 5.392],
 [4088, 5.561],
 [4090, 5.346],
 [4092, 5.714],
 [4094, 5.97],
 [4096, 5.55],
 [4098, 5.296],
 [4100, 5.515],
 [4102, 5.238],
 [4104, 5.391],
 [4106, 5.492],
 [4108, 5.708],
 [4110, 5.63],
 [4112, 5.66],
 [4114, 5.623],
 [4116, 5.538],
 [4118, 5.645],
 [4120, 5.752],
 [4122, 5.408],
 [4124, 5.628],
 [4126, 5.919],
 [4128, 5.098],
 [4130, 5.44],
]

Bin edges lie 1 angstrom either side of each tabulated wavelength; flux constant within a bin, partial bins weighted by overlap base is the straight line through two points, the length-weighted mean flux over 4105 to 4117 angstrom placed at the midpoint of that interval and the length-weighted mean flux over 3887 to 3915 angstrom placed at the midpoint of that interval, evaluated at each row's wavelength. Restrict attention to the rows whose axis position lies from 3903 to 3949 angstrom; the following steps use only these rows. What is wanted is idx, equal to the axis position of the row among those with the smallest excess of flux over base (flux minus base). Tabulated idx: 3932 angstrom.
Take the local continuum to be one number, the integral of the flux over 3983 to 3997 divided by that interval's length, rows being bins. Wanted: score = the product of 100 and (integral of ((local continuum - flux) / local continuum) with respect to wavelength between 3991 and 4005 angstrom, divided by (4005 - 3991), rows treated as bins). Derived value 0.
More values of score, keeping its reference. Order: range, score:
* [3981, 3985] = 0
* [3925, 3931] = 13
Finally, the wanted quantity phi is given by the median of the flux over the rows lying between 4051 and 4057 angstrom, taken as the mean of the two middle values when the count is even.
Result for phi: 5.28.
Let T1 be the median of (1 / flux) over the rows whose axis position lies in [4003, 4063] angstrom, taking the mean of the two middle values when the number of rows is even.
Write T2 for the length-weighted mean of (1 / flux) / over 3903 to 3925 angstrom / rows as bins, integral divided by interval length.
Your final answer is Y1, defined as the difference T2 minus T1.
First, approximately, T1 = 0.1894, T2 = 0.196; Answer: 0.0070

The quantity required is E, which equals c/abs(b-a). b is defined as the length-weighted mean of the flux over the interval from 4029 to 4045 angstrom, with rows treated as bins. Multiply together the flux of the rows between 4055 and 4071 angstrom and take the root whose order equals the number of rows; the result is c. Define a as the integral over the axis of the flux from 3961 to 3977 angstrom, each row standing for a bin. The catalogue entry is 0.0772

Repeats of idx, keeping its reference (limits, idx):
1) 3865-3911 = 3884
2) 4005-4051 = 4008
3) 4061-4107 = 4082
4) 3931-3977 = 3932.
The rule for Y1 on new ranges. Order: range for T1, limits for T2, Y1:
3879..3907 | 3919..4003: 0.0081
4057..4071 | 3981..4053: 0.0012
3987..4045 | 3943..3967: 0.0115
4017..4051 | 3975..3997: -0.0004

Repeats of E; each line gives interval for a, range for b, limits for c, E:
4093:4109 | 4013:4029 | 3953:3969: 0.0590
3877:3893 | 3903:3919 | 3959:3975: 0.0622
